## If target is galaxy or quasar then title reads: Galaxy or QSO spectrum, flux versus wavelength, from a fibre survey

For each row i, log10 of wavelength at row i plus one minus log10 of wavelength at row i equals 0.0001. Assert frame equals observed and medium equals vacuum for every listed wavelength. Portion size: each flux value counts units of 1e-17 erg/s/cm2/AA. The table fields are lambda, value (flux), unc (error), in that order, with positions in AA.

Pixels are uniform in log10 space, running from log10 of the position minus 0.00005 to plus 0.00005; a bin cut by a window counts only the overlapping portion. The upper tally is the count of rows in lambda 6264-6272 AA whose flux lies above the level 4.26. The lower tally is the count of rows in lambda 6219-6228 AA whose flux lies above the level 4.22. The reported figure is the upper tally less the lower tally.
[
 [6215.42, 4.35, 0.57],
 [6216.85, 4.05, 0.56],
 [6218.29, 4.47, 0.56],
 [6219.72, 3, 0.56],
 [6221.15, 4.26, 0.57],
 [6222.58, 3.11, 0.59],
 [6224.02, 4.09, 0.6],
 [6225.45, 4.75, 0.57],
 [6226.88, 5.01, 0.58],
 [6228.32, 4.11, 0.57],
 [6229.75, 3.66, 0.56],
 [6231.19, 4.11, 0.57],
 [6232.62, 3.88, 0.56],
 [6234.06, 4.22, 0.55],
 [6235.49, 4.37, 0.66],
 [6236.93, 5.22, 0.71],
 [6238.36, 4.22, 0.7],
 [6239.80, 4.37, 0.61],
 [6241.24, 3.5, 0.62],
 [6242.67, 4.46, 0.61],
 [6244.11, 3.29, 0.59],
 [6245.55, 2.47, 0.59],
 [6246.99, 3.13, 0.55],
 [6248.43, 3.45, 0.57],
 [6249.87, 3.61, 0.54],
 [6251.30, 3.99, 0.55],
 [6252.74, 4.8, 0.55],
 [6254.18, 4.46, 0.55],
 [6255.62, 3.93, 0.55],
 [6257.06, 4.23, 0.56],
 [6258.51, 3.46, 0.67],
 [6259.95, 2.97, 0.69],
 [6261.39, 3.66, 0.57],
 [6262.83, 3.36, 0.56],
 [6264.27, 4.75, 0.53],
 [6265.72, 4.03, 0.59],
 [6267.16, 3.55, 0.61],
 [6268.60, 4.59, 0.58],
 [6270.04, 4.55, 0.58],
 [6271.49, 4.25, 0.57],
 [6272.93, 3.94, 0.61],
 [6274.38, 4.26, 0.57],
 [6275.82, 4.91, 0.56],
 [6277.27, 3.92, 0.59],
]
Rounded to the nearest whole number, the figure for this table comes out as 0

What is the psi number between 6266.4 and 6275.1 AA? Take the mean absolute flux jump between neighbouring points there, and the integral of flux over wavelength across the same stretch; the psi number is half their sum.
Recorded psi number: 18.4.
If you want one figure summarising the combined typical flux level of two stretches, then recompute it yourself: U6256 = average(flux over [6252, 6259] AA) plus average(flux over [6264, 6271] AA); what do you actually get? 8.5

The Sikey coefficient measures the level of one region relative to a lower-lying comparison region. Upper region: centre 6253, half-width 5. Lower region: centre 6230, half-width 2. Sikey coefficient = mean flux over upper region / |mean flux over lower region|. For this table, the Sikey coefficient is 1.03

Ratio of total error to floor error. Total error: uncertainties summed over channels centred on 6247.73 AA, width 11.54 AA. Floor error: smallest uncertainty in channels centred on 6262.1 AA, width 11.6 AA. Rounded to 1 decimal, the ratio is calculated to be 8.6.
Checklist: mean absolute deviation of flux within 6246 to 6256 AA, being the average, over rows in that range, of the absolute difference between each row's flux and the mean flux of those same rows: 0.44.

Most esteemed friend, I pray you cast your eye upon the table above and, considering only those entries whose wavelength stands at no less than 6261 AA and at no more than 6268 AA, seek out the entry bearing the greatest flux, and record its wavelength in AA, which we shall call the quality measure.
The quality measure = 6264.27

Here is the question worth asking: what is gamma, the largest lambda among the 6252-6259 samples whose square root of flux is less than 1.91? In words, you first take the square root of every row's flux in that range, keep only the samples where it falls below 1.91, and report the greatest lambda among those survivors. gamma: 6258.51 AA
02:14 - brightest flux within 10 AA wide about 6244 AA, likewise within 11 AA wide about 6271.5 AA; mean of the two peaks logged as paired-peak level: 4.685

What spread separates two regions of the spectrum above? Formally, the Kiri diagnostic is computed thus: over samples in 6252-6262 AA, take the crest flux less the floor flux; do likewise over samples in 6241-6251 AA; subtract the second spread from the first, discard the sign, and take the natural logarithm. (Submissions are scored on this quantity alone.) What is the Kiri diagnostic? -1.83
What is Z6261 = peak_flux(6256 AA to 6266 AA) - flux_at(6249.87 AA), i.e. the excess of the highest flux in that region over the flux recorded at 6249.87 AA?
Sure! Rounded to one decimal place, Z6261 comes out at 1.1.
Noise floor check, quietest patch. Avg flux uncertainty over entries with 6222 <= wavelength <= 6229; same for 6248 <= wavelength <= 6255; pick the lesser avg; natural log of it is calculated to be -0.594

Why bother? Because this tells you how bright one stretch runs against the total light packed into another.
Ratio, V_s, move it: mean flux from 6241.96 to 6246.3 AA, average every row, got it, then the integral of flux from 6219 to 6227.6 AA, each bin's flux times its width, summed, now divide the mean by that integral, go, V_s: 0.098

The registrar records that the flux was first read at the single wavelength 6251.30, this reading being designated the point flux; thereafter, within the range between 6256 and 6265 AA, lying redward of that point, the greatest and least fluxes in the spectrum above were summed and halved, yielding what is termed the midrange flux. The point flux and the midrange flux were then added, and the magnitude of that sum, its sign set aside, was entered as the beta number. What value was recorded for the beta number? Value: 7.85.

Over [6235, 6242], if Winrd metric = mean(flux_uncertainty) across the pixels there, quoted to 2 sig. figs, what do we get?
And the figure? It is 0.66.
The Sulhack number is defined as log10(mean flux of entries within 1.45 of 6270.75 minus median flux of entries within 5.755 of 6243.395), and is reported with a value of 0.0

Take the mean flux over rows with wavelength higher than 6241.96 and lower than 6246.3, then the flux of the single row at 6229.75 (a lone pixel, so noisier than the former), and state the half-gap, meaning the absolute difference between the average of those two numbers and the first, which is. 0.13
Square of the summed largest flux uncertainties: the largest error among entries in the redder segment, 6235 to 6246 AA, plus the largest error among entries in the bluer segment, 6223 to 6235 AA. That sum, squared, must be 1.72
